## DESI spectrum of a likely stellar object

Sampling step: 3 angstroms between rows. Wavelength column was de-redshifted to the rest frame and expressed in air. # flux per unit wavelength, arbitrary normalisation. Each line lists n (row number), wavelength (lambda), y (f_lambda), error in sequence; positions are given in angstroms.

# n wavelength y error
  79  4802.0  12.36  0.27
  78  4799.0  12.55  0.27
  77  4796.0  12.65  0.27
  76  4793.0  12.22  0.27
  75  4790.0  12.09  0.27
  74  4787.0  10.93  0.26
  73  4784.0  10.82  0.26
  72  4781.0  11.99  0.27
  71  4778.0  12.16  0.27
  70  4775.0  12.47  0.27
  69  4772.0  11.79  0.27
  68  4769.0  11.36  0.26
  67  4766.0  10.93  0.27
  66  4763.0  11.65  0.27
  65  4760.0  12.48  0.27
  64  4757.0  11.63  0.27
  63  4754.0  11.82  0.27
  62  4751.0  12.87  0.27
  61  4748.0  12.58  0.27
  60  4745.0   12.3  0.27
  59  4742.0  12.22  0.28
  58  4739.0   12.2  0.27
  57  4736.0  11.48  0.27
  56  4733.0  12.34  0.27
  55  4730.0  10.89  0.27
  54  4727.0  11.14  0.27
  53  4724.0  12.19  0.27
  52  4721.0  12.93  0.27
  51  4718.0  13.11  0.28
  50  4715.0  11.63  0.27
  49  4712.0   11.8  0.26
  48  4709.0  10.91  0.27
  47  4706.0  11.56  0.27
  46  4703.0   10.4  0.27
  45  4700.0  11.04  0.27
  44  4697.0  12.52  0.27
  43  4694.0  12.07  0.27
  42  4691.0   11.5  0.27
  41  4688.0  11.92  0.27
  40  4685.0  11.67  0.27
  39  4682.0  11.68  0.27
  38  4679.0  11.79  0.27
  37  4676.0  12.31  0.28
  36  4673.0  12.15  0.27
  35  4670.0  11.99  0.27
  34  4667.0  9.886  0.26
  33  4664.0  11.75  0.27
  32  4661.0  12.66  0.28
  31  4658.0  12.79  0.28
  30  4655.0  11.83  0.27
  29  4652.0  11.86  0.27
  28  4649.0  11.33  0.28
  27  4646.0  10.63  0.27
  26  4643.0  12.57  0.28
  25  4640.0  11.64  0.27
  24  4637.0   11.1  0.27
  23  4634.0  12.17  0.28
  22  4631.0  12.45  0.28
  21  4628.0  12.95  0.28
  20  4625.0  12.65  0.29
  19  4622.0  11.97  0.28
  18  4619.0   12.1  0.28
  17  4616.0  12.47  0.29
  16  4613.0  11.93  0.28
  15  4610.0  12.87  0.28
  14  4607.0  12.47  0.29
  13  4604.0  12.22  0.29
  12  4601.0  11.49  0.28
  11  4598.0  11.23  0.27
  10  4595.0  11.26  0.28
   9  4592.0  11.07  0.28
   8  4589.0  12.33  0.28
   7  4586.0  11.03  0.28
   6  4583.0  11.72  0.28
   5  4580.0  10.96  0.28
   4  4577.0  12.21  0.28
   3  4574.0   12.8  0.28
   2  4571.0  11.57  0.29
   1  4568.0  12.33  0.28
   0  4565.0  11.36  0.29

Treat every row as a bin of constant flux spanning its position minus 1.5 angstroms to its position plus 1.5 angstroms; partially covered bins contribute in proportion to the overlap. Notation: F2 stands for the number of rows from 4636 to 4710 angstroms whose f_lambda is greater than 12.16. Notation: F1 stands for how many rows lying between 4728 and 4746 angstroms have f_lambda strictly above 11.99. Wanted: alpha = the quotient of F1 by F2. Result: 0.8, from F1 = 4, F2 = 5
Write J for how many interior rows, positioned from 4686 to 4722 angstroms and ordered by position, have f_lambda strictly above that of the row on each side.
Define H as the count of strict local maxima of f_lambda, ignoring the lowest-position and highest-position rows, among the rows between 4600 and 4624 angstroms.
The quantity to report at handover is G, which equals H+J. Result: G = 6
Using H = 2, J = 4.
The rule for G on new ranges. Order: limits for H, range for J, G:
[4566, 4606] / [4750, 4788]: 6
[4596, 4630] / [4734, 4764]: 4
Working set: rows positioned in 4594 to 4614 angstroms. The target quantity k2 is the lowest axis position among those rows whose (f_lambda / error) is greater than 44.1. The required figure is 4610.0 angstroms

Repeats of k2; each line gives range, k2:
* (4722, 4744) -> 4724.0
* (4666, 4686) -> 4670.0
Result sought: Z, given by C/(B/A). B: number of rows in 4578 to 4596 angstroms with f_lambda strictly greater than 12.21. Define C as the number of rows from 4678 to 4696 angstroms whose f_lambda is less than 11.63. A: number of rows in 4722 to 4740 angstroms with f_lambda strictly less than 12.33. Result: 5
